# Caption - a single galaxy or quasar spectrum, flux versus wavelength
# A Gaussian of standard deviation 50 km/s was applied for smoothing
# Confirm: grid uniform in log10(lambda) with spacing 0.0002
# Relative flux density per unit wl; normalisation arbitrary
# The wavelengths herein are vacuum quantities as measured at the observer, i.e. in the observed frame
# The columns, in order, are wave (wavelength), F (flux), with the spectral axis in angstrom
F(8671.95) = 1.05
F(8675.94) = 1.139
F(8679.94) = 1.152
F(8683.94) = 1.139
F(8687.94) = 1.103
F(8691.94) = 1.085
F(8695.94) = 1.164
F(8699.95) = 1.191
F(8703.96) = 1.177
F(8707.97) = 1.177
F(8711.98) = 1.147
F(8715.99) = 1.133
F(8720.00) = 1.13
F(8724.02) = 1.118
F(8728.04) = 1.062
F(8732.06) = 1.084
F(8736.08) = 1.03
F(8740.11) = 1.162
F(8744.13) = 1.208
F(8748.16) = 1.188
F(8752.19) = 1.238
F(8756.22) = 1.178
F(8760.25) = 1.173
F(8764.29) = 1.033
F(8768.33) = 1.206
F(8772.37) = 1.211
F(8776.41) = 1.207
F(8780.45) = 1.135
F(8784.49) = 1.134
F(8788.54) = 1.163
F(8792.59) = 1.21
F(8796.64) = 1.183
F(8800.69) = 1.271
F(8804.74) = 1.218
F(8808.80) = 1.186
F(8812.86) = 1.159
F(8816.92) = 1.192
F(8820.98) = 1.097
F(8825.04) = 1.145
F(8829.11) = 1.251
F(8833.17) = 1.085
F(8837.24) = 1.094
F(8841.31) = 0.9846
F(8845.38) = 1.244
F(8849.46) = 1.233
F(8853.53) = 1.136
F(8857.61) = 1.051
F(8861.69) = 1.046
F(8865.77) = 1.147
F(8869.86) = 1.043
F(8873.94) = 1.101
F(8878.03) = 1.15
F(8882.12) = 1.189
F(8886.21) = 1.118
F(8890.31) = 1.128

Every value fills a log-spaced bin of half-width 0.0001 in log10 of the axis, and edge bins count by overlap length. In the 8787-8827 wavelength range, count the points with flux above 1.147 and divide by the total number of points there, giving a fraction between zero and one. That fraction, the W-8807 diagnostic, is 0.8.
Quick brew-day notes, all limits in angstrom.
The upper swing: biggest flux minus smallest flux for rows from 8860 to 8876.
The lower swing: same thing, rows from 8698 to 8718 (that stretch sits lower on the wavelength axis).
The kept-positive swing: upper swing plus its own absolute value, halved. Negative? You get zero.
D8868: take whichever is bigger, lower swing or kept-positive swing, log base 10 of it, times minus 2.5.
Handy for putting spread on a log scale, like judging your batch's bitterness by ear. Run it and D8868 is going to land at 2.5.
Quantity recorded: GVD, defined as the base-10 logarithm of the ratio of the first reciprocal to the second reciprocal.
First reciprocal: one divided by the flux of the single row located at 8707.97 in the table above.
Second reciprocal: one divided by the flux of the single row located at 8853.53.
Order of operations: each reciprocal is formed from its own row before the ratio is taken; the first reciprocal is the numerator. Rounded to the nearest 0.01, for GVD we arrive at -0.02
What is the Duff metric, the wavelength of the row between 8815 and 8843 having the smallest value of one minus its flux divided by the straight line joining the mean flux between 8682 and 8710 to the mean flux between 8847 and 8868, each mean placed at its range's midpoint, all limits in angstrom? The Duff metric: 8829.11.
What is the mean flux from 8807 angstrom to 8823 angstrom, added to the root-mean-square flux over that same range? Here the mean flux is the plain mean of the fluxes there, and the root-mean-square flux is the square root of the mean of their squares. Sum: 2.32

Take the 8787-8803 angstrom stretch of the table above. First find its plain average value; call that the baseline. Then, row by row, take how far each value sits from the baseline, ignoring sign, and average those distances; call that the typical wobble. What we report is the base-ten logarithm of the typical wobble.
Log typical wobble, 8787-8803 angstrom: -1.47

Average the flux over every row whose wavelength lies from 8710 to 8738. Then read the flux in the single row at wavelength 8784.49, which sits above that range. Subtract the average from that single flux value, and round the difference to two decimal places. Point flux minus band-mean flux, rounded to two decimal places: 0.03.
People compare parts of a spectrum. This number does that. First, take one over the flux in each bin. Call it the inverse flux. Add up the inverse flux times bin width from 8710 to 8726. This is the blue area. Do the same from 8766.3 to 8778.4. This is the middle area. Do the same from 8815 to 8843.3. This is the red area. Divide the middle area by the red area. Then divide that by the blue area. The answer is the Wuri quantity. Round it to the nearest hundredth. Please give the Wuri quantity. 0.03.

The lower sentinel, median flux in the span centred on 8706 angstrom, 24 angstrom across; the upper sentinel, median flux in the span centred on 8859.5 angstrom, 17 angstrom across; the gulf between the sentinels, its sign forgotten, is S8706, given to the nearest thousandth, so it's 0.077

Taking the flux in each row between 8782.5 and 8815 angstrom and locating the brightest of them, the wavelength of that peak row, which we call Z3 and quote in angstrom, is 8800.69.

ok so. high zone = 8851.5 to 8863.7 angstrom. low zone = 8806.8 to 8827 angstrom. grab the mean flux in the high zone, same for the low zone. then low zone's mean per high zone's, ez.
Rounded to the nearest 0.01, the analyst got 1.07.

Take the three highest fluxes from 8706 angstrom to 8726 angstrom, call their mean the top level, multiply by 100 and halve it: 57.6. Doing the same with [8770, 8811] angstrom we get 61.7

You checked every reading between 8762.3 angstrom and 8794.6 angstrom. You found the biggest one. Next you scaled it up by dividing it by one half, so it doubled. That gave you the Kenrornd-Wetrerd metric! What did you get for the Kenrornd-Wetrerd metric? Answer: 2.422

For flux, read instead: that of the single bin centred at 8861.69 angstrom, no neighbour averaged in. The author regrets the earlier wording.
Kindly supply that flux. 1.046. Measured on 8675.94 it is 1.139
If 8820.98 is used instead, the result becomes 1.097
